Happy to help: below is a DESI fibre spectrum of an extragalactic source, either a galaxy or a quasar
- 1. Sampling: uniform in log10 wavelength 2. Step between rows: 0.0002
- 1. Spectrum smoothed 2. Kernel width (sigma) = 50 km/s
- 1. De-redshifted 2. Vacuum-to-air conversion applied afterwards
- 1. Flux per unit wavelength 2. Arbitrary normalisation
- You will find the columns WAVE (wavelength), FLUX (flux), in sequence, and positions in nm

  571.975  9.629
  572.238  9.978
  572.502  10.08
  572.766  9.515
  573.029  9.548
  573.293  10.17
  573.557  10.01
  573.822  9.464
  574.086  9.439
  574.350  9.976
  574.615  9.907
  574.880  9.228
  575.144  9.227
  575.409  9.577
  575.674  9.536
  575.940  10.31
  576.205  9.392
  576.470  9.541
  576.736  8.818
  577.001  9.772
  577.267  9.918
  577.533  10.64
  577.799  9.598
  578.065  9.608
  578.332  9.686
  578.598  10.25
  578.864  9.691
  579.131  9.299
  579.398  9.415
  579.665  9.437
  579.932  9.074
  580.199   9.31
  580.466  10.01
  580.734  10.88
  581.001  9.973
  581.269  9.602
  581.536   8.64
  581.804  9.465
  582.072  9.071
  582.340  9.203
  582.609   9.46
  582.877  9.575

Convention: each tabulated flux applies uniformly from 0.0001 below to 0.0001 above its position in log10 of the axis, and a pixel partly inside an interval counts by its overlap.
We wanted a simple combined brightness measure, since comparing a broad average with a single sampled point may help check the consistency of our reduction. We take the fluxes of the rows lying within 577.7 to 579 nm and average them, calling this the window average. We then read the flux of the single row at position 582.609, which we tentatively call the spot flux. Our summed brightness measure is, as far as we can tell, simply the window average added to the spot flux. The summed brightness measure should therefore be 19.2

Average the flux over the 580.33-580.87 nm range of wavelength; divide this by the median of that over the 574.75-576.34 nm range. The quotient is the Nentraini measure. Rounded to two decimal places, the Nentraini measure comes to 1.10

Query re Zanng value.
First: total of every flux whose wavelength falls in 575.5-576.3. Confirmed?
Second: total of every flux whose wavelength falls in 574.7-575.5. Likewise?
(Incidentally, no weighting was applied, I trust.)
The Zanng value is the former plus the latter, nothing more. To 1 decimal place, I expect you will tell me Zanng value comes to 57.3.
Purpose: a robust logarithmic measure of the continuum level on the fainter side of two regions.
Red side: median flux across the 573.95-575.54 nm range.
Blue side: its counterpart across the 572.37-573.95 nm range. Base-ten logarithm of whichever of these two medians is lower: 0.978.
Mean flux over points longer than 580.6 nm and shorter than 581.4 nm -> 10.15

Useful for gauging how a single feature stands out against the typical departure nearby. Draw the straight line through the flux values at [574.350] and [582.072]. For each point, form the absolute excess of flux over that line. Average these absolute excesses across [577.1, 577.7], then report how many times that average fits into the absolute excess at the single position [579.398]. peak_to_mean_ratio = 0.05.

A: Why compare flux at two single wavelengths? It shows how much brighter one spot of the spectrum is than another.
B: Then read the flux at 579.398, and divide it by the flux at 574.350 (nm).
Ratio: 0.94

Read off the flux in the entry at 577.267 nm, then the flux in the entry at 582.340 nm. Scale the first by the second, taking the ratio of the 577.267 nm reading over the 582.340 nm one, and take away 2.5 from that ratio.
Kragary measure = -1.42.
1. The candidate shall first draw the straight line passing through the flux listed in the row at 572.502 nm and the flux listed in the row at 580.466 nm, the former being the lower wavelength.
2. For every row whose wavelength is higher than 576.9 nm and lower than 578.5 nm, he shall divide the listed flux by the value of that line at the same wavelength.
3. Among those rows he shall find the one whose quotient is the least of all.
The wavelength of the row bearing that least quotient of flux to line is 577.799 nm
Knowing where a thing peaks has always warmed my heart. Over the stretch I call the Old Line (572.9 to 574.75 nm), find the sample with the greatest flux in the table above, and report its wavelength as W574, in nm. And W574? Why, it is 573.293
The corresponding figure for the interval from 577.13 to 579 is 577.533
